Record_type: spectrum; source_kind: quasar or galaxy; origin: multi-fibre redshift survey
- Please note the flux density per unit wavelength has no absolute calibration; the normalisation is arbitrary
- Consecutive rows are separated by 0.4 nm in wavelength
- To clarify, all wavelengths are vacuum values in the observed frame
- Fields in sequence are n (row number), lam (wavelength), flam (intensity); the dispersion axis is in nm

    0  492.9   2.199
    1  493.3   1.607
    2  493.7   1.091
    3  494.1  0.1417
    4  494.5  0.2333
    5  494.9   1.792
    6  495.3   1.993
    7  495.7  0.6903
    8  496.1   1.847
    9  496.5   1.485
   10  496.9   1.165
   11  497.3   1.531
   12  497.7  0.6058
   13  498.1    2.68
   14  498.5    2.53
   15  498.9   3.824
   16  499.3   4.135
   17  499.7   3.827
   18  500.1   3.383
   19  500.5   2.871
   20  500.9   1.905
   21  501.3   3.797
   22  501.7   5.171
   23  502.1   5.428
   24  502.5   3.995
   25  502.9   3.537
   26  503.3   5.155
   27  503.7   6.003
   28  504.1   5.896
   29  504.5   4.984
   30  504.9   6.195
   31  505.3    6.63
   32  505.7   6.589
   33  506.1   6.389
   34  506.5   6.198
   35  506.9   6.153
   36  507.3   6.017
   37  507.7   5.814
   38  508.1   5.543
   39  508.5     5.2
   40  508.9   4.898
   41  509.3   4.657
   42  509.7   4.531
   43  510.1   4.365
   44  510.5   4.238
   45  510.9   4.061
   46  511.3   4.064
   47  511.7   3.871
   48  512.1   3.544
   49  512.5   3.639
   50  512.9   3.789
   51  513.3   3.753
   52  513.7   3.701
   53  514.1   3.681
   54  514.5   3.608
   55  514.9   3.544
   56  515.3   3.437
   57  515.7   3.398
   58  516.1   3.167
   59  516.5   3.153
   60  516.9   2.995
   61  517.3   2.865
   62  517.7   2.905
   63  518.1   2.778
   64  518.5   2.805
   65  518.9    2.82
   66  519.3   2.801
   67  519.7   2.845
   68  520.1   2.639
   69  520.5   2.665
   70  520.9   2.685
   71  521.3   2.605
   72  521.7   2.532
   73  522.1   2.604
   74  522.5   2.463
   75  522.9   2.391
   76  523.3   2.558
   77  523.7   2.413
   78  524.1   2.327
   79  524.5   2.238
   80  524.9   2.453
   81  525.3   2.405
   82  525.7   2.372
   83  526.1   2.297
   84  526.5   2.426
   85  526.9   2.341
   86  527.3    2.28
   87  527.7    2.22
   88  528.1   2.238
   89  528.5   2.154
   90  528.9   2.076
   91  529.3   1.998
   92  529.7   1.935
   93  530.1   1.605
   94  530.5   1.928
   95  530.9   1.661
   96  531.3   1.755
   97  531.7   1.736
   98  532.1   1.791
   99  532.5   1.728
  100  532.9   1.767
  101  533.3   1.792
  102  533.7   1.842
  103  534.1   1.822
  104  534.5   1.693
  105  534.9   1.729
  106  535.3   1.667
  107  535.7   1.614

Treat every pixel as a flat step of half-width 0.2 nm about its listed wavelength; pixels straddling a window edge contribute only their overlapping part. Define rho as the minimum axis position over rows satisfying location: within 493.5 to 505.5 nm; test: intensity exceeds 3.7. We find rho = 498.9 nm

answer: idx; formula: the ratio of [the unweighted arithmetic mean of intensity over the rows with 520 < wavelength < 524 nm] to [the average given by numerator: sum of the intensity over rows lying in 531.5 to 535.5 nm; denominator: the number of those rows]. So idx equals 1.45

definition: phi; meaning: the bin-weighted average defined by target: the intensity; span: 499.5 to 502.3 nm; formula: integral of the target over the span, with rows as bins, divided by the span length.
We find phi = 3.8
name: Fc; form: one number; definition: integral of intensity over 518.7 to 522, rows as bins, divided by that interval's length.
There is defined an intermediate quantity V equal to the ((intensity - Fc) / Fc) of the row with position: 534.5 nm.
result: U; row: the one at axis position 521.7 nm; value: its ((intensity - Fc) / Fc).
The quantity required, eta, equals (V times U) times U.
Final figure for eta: 0.00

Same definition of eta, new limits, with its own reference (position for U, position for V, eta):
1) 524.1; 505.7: 0.03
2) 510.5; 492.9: -0.06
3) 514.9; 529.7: -0.03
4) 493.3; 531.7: -0.06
